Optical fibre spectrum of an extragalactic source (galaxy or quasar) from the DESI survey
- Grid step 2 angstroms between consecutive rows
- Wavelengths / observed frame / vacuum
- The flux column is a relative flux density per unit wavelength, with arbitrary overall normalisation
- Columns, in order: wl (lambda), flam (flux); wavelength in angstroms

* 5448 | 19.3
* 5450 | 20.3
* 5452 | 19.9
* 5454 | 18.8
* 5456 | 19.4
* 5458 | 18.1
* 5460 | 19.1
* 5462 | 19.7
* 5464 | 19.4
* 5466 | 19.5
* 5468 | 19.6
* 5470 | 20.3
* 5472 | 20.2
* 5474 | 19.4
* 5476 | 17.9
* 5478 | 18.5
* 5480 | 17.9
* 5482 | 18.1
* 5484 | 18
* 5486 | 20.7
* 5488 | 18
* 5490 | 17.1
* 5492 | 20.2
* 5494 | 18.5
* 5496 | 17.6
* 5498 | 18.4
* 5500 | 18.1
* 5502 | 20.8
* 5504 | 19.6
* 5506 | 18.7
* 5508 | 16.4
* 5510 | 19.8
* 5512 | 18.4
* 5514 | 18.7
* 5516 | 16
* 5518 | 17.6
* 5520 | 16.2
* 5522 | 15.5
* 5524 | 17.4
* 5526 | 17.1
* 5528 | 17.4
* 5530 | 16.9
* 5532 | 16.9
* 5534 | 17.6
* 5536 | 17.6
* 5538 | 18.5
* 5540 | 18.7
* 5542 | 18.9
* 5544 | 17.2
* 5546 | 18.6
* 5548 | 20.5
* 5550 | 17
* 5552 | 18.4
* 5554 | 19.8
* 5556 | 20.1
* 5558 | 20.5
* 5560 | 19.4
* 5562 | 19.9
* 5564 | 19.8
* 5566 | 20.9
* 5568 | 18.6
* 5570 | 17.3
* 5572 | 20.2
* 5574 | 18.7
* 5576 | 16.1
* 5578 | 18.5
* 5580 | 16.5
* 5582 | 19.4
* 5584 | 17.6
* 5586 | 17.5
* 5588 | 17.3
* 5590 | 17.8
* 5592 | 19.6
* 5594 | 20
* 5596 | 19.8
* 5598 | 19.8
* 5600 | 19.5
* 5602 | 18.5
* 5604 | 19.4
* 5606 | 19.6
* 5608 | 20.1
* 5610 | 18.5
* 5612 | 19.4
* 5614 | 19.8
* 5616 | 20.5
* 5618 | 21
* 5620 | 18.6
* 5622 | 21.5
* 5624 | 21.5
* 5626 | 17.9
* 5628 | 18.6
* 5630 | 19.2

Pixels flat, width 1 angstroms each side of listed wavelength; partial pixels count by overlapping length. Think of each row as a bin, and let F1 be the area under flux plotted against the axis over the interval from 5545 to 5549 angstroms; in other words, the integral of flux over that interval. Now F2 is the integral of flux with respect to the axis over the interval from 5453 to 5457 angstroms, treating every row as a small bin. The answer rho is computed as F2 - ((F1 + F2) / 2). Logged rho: -0.9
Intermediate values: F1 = 78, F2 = 76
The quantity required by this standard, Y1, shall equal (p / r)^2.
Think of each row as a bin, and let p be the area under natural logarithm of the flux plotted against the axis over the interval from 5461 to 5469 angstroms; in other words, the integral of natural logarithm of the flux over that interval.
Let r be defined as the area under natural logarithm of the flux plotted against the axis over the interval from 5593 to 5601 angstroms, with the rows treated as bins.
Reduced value 0.99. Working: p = 23.8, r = 23.88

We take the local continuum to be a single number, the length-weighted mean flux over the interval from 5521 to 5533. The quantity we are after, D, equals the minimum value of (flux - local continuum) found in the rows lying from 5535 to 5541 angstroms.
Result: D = 0.7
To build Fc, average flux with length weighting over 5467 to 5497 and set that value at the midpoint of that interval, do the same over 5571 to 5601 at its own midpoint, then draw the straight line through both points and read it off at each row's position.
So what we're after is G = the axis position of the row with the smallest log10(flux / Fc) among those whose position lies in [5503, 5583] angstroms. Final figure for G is 5522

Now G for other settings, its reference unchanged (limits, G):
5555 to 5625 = 5576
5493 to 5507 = 5496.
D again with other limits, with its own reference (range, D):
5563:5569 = 1.7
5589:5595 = 0.9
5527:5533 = 0.0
